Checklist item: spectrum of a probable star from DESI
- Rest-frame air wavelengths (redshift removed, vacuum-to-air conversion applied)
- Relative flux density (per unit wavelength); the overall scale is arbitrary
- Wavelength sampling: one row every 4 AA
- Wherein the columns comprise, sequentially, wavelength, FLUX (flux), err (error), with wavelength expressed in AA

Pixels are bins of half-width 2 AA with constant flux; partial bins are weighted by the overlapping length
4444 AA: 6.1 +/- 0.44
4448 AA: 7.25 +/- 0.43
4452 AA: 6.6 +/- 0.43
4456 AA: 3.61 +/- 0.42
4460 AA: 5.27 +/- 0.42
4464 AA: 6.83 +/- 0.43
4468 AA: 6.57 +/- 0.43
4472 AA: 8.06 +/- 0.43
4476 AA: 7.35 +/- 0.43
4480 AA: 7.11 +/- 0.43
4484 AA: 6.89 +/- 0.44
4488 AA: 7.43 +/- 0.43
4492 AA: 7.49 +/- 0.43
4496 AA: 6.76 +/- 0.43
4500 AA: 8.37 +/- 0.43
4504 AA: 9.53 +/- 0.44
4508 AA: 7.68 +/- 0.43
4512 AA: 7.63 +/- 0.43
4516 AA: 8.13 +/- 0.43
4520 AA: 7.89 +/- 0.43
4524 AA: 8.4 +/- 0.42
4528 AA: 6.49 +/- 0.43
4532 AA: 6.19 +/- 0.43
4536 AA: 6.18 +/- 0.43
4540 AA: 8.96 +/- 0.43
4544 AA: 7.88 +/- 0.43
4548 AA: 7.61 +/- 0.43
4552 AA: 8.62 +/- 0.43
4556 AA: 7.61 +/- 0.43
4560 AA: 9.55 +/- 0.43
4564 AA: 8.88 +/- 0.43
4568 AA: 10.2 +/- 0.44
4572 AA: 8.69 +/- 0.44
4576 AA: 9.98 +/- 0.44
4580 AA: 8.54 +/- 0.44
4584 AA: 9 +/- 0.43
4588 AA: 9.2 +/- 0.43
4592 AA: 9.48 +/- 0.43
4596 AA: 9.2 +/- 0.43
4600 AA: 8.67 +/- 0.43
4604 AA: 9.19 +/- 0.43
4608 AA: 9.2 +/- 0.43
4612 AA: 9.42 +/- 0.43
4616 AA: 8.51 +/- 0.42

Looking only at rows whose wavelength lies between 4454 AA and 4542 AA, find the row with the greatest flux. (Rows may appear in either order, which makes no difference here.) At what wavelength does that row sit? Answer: 4504 AA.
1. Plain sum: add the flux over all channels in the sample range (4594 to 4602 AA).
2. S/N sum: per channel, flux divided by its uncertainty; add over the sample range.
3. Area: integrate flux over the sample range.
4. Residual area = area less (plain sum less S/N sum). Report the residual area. 95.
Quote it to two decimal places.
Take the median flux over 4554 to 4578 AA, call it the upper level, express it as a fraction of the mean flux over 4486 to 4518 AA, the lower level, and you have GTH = 1.17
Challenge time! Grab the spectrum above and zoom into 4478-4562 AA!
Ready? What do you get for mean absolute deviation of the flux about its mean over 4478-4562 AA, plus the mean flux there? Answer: 8.5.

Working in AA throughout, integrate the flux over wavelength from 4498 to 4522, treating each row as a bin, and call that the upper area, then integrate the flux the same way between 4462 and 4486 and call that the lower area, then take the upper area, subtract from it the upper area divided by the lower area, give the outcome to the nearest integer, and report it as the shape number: 196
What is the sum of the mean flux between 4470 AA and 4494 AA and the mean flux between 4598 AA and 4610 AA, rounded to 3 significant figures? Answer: 16.4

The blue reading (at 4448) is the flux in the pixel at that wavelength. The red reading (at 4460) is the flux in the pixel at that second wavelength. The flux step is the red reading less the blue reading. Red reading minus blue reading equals -2.0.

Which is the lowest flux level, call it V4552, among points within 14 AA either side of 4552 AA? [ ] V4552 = 7.61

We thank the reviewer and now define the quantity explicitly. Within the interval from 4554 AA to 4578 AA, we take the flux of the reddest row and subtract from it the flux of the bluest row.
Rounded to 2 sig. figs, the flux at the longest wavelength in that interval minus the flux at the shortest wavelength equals 2.4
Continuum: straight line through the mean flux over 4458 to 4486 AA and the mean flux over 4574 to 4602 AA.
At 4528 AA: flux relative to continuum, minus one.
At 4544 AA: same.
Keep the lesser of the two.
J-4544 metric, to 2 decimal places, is -0.19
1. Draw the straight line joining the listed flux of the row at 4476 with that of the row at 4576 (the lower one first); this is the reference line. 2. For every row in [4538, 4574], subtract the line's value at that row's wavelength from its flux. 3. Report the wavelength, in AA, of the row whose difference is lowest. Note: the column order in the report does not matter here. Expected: 4556 AA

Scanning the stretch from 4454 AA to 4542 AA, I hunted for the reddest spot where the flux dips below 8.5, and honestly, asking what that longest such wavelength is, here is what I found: 4536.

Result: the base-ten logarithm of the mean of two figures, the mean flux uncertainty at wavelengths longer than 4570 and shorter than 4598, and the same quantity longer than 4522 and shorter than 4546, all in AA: -0.3652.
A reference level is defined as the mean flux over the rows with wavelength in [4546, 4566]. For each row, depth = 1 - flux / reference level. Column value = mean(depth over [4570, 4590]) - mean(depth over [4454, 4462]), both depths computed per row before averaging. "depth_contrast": -0.55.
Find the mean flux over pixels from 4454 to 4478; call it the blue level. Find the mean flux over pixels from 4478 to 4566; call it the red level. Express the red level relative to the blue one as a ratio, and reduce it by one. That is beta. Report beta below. 0.239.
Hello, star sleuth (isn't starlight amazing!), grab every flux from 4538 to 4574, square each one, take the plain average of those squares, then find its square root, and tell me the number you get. 8.7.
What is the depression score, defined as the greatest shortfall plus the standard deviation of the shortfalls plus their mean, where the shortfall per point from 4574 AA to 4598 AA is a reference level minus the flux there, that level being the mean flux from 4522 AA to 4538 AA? -3.7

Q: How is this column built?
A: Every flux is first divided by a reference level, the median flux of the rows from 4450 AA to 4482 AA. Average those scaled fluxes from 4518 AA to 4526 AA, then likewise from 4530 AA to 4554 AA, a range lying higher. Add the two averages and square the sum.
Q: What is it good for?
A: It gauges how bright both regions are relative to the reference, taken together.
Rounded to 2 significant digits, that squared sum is 5.5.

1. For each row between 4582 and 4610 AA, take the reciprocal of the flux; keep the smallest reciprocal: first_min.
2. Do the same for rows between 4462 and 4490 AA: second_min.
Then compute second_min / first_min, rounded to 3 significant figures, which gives 1.18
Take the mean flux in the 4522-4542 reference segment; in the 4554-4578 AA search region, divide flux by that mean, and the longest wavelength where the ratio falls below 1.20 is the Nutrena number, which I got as 4572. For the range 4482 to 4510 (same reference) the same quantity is 4508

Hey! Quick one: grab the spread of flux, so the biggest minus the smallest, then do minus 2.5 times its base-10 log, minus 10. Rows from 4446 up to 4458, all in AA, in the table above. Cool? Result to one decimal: -11.4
